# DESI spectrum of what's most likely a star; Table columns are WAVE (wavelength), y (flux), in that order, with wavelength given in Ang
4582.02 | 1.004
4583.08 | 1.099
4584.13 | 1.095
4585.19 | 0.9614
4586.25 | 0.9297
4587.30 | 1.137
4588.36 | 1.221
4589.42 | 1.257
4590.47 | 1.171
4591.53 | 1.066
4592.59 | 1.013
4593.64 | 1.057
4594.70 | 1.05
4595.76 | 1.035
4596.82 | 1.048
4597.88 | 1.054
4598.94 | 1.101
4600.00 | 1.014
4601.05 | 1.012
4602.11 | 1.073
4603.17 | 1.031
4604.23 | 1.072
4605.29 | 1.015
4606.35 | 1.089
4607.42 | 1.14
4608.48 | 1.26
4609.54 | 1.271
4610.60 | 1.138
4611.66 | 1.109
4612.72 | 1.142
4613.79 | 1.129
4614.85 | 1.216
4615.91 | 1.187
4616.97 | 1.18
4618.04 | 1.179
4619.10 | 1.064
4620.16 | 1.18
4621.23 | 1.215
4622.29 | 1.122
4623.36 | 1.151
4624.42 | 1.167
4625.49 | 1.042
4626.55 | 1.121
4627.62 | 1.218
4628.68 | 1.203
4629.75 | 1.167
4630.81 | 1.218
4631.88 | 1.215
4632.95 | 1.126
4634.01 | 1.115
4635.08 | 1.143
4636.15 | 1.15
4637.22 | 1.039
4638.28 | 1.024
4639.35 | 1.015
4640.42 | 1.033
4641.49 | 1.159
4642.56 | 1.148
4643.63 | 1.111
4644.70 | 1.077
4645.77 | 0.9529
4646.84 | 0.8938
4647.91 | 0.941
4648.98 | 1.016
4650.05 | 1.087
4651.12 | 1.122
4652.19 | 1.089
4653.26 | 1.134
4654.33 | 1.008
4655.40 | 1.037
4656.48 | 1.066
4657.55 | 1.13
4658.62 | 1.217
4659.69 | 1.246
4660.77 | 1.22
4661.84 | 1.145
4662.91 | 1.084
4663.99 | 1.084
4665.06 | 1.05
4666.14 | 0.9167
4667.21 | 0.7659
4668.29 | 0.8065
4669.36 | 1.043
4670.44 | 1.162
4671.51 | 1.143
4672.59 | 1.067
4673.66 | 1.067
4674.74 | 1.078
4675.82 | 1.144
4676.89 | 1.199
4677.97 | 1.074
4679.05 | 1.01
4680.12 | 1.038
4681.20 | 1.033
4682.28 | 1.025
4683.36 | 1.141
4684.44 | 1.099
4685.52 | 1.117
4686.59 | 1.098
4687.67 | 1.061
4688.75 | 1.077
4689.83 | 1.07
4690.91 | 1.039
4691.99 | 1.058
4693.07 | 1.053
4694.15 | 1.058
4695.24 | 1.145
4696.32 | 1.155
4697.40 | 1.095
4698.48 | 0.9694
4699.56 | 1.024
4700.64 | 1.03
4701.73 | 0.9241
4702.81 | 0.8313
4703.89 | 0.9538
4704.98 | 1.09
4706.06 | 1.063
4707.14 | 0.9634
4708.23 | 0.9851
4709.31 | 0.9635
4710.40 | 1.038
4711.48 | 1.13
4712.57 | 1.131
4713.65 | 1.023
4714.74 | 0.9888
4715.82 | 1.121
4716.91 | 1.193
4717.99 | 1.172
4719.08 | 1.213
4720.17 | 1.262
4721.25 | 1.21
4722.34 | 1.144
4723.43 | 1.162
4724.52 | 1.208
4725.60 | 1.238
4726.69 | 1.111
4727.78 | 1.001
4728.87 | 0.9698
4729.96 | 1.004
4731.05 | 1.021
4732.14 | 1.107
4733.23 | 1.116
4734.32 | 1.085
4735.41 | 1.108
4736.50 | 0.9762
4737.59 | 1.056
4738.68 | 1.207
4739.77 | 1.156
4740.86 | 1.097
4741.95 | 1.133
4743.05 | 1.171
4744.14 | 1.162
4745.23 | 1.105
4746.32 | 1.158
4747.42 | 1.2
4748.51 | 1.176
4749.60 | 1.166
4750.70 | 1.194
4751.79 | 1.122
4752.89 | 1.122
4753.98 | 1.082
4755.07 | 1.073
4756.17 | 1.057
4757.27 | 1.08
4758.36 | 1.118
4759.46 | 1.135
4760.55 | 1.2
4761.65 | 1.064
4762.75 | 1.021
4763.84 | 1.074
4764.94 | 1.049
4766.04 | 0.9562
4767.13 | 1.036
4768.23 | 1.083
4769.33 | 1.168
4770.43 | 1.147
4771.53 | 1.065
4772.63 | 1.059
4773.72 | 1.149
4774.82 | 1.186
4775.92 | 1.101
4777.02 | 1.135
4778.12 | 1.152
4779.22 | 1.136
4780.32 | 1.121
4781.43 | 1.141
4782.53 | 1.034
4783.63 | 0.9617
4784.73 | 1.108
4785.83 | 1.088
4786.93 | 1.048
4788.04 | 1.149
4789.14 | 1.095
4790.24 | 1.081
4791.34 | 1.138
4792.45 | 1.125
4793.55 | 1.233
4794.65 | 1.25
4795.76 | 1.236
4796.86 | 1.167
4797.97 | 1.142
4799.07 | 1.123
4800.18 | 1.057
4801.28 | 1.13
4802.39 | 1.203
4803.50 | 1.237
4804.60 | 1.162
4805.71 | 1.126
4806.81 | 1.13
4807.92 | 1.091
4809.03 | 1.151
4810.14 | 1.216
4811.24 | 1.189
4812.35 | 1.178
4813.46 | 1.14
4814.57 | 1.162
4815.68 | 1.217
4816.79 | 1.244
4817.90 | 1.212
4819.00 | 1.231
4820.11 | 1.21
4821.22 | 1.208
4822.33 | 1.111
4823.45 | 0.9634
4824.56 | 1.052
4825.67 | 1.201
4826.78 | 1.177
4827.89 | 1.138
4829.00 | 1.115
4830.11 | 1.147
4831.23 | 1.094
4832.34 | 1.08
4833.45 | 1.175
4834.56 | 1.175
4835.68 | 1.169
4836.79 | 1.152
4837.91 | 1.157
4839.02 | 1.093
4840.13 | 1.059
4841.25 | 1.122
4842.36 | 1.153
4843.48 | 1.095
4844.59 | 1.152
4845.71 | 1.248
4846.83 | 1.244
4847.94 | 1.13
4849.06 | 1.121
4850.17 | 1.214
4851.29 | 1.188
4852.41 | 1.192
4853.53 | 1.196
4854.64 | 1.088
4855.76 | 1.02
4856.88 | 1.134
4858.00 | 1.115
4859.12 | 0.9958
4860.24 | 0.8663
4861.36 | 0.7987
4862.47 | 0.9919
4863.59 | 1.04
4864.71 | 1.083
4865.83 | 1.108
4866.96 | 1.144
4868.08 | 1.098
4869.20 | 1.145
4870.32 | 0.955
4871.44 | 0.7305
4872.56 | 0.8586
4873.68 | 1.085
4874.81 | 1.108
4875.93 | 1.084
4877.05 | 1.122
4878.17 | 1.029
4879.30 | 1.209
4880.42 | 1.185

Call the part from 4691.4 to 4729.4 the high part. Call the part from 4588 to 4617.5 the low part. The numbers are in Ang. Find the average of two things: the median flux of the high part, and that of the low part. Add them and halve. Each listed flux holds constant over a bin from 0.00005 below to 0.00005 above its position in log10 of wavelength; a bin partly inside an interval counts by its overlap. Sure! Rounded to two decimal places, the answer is 1.08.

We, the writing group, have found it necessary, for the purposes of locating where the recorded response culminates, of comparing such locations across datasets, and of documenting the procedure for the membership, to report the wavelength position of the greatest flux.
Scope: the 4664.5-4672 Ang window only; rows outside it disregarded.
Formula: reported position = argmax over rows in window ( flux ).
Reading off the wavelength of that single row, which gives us 4670.44 Ang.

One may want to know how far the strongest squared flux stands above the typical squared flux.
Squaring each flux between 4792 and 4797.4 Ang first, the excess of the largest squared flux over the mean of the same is 0.11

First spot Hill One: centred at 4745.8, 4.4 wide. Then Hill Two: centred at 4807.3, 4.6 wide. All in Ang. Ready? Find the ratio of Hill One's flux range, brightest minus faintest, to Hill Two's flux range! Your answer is 1.6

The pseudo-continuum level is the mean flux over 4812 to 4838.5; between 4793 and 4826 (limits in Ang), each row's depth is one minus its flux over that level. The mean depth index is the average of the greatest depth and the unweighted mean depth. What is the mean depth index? 0.078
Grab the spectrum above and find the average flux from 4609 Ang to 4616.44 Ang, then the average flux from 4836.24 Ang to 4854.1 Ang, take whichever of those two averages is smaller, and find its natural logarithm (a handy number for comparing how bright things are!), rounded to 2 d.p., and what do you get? 0.15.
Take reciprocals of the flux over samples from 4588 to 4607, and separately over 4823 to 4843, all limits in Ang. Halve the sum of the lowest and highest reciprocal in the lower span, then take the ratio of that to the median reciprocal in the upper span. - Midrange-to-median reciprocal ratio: 1.02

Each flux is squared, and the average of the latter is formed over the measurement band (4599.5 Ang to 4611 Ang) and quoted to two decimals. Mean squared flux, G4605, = 1.22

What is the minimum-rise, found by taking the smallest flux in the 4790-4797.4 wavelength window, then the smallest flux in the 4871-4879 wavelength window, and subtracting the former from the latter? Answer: -0.35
